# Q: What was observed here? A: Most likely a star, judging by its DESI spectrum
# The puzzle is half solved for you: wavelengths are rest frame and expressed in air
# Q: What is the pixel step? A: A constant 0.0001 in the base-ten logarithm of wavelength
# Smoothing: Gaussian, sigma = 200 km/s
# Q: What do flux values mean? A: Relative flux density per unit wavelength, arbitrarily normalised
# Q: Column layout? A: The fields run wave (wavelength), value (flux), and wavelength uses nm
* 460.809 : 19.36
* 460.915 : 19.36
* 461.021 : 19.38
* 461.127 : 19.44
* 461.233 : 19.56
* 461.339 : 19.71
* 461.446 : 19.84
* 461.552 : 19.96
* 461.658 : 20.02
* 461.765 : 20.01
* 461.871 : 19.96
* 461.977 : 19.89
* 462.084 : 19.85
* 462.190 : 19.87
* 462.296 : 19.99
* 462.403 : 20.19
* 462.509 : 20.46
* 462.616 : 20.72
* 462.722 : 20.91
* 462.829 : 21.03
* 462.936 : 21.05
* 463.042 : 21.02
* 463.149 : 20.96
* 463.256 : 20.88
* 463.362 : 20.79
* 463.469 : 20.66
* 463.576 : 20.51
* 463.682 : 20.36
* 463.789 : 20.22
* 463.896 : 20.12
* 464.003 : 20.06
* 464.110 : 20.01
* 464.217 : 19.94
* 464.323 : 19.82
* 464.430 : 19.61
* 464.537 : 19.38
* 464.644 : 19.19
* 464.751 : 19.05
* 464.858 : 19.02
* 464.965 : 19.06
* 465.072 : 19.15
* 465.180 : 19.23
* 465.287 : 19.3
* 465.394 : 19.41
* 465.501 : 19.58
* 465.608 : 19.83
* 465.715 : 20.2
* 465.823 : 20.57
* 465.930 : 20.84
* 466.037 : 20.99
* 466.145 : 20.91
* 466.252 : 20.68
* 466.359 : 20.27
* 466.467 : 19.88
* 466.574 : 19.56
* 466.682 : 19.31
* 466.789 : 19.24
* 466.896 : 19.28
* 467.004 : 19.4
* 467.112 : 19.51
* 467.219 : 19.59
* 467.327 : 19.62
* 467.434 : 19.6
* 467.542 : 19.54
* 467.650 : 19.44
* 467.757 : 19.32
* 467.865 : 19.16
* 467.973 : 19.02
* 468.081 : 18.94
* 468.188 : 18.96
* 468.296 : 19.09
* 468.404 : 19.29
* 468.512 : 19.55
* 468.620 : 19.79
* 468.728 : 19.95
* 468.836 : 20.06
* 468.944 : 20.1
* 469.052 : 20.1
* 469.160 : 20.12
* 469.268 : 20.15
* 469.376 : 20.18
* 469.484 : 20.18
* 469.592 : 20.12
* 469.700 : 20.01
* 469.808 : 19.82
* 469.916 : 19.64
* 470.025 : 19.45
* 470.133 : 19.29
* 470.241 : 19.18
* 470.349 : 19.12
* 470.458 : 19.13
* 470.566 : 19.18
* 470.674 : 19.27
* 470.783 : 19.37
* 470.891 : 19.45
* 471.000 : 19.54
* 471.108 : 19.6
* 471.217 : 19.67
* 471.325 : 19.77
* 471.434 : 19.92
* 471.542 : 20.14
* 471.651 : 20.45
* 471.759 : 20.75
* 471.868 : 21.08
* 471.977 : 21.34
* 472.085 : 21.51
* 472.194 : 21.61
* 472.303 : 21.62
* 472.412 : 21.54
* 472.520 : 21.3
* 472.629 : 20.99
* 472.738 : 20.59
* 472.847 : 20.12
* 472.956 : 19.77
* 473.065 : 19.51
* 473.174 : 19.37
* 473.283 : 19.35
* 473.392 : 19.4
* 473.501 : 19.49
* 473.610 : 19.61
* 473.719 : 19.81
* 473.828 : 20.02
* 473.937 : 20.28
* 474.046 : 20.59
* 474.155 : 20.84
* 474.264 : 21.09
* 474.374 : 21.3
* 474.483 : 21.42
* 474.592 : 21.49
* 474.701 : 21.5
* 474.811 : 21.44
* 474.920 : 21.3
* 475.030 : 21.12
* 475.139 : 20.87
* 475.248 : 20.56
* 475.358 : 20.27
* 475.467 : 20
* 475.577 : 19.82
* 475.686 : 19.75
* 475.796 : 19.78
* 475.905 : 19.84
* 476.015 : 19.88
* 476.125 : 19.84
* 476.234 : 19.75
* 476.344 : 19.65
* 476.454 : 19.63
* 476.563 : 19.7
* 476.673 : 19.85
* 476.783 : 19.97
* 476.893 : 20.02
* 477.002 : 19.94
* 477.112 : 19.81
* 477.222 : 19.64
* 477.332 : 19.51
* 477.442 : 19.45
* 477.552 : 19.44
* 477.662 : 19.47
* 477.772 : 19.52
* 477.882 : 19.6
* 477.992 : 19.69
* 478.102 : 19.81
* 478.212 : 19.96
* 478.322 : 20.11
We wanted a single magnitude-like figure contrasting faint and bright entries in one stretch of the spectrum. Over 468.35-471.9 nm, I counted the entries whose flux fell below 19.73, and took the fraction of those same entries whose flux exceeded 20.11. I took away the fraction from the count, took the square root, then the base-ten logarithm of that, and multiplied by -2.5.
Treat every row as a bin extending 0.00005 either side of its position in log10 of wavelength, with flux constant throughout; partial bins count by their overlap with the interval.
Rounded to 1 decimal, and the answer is -1.5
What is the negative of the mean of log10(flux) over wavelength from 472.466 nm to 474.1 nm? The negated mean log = -1.30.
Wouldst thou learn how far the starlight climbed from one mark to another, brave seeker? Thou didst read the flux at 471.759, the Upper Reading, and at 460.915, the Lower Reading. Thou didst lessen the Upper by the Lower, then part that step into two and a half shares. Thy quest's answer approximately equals 0.56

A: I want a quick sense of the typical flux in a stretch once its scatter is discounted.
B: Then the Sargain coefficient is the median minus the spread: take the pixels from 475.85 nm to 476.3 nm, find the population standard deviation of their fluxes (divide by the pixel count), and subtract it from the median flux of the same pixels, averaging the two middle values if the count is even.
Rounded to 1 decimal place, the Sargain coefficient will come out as 19.8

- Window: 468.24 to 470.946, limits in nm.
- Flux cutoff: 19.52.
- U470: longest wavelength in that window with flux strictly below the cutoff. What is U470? 470.891 nm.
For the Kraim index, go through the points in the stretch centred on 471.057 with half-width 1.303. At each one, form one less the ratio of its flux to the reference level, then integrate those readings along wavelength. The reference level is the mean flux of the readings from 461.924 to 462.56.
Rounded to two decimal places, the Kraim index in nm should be 0.01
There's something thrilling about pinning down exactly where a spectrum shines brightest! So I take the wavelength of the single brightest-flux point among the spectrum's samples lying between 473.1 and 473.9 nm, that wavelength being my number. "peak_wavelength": 473.828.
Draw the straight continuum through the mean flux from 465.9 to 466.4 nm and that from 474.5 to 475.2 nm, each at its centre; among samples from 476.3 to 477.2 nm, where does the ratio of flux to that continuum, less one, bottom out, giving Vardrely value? 476.454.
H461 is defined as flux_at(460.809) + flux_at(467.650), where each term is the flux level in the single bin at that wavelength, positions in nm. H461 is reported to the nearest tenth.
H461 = 38.8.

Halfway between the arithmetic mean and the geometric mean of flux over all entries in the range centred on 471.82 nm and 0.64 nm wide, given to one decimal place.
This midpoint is 20.9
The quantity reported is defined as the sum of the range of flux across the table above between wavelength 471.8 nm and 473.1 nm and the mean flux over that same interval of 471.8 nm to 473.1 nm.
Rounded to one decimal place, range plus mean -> 23.0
